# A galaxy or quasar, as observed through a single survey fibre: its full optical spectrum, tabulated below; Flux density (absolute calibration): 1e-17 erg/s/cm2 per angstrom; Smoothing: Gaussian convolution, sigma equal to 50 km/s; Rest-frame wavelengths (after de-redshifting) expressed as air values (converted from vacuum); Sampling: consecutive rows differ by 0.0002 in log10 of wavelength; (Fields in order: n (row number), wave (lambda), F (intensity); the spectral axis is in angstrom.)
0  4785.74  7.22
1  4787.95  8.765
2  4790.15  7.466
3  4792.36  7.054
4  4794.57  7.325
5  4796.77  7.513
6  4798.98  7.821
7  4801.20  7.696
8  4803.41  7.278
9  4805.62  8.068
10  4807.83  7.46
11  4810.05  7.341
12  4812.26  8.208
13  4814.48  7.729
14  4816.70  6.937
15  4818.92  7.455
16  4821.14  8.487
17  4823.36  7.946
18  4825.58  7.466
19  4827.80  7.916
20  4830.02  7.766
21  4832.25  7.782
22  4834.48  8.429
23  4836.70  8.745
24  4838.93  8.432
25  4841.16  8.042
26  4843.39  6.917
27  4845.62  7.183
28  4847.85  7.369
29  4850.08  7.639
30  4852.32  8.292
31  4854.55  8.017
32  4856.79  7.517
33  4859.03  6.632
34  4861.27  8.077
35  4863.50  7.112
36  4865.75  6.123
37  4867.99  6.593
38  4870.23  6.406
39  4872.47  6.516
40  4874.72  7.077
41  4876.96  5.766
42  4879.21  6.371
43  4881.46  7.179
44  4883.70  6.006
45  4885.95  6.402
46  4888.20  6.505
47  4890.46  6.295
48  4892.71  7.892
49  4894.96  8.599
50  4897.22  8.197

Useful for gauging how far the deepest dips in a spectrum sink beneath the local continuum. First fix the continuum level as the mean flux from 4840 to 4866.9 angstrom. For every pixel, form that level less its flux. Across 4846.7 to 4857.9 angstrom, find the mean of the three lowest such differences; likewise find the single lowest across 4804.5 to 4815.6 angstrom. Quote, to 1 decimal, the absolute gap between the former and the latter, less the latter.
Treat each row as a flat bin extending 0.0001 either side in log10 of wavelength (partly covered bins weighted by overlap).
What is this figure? 1.0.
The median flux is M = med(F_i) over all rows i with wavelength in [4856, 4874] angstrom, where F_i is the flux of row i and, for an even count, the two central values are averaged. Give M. 6.61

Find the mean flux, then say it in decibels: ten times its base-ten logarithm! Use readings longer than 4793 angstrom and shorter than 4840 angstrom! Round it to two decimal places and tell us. 8.92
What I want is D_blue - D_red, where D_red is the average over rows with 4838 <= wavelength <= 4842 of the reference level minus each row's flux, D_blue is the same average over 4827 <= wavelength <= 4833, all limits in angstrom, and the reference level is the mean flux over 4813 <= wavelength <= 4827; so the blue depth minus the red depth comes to 0.42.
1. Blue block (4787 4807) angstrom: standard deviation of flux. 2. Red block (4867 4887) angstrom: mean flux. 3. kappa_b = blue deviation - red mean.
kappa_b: -6.0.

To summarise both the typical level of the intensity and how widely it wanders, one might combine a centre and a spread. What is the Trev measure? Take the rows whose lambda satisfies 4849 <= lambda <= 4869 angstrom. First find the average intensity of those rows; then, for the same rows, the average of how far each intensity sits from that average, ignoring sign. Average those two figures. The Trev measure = 3.99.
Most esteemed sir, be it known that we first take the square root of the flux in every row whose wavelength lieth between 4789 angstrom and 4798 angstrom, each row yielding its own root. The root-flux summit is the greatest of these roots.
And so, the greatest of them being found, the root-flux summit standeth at 2.74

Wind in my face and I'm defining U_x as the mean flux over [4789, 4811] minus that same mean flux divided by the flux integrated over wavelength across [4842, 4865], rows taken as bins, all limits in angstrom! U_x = 7.46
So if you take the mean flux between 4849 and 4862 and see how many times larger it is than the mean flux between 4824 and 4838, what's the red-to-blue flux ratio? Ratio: 0.96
